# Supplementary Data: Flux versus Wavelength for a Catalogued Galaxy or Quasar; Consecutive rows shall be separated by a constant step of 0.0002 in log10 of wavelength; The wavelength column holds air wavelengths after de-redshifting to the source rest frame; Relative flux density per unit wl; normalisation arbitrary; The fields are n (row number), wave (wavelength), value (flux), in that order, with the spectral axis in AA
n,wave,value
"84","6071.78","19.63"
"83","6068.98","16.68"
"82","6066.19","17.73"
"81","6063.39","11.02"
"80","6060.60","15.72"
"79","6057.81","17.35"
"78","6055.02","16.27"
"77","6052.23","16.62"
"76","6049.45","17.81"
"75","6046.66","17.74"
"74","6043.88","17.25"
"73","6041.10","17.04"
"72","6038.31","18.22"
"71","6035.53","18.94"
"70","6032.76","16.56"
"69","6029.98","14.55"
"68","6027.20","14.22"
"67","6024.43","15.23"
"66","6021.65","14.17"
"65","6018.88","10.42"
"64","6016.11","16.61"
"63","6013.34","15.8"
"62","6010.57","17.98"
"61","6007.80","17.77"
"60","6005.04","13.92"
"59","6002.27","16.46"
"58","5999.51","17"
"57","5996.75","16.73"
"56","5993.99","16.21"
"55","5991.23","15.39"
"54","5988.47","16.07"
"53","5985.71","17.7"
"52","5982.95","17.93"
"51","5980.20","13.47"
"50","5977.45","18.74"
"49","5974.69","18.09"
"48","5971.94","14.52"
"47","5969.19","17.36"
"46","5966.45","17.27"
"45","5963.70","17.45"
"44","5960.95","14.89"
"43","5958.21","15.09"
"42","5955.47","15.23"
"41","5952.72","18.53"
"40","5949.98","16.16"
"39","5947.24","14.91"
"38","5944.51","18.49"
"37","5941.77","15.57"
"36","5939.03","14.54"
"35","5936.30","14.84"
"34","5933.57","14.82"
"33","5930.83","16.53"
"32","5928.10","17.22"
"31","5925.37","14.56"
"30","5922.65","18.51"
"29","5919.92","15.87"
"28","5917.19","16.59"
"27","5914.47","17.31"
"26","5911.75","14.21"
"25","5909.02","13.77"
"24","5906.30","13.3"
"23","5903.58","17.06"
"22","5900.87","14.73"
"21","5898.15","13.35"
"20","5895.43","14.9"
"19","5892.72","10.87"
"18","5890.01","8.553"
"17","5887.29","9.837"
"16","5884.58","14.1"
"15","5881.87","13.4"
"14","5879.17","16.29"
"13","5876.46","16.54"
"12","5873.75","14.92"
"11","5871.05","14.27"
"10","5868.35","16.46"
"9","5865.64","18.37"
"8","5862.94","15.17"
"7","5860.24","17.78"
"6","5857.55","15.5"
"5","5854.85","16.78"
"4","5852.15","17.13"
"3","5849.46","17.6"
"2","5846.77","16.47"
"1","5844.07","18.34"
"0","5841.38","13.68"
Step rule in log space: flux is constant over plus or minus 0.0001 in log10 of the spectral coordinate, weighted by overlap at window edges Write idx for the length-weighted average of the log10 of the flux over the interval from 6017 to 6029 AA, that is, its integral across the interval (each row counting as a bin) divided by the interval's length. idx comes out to 1.13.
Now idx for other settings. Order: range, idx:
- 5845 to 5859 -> 1.22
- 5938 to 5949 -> 1.20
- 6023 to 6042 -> 1.21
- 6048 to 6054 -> 1.23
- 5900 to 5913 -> 1.16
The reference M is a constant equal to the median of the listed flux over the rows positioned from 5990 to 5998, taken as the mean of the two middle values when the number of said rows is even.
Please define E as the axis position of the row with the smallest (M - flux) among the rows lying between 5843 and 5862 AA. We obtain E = 5844.07 AA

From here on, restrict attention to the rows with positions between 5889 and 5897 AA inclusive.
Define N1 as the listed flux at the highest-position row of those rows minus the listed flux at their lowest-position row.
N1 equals 6.3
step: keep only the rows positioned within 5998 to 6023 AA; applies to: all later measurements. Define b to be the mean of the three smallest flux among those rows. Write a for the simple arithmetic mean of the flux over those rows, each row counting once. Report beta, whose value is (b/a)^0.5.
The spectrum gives 0.91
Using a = 15.6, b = 12.8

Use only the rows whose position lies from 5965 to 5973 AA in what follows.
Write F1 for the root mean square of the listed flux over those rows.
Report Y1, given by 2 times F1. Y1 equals 32.9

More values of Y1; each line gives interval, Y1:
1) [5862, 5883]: 31.5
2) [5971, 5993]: 33.2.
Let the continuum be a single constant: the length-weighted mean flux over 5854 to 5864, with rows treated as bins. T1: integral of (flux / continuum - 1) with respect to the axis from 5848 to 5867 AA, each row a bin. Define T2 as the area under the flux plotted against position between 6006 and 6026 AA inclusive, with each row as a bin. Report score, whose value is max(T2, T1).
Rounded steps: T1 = 0.7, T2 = 308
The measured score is 308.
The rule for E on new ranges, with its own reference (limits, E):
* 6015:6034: 6016.11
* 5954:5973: 5963.70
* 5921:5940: 5922.65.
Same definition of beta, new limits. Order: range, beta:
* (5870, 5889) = 0.94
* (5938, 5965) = 0.96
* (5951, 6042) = 0.88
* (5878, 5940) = 0.82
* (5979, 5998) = 0.96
